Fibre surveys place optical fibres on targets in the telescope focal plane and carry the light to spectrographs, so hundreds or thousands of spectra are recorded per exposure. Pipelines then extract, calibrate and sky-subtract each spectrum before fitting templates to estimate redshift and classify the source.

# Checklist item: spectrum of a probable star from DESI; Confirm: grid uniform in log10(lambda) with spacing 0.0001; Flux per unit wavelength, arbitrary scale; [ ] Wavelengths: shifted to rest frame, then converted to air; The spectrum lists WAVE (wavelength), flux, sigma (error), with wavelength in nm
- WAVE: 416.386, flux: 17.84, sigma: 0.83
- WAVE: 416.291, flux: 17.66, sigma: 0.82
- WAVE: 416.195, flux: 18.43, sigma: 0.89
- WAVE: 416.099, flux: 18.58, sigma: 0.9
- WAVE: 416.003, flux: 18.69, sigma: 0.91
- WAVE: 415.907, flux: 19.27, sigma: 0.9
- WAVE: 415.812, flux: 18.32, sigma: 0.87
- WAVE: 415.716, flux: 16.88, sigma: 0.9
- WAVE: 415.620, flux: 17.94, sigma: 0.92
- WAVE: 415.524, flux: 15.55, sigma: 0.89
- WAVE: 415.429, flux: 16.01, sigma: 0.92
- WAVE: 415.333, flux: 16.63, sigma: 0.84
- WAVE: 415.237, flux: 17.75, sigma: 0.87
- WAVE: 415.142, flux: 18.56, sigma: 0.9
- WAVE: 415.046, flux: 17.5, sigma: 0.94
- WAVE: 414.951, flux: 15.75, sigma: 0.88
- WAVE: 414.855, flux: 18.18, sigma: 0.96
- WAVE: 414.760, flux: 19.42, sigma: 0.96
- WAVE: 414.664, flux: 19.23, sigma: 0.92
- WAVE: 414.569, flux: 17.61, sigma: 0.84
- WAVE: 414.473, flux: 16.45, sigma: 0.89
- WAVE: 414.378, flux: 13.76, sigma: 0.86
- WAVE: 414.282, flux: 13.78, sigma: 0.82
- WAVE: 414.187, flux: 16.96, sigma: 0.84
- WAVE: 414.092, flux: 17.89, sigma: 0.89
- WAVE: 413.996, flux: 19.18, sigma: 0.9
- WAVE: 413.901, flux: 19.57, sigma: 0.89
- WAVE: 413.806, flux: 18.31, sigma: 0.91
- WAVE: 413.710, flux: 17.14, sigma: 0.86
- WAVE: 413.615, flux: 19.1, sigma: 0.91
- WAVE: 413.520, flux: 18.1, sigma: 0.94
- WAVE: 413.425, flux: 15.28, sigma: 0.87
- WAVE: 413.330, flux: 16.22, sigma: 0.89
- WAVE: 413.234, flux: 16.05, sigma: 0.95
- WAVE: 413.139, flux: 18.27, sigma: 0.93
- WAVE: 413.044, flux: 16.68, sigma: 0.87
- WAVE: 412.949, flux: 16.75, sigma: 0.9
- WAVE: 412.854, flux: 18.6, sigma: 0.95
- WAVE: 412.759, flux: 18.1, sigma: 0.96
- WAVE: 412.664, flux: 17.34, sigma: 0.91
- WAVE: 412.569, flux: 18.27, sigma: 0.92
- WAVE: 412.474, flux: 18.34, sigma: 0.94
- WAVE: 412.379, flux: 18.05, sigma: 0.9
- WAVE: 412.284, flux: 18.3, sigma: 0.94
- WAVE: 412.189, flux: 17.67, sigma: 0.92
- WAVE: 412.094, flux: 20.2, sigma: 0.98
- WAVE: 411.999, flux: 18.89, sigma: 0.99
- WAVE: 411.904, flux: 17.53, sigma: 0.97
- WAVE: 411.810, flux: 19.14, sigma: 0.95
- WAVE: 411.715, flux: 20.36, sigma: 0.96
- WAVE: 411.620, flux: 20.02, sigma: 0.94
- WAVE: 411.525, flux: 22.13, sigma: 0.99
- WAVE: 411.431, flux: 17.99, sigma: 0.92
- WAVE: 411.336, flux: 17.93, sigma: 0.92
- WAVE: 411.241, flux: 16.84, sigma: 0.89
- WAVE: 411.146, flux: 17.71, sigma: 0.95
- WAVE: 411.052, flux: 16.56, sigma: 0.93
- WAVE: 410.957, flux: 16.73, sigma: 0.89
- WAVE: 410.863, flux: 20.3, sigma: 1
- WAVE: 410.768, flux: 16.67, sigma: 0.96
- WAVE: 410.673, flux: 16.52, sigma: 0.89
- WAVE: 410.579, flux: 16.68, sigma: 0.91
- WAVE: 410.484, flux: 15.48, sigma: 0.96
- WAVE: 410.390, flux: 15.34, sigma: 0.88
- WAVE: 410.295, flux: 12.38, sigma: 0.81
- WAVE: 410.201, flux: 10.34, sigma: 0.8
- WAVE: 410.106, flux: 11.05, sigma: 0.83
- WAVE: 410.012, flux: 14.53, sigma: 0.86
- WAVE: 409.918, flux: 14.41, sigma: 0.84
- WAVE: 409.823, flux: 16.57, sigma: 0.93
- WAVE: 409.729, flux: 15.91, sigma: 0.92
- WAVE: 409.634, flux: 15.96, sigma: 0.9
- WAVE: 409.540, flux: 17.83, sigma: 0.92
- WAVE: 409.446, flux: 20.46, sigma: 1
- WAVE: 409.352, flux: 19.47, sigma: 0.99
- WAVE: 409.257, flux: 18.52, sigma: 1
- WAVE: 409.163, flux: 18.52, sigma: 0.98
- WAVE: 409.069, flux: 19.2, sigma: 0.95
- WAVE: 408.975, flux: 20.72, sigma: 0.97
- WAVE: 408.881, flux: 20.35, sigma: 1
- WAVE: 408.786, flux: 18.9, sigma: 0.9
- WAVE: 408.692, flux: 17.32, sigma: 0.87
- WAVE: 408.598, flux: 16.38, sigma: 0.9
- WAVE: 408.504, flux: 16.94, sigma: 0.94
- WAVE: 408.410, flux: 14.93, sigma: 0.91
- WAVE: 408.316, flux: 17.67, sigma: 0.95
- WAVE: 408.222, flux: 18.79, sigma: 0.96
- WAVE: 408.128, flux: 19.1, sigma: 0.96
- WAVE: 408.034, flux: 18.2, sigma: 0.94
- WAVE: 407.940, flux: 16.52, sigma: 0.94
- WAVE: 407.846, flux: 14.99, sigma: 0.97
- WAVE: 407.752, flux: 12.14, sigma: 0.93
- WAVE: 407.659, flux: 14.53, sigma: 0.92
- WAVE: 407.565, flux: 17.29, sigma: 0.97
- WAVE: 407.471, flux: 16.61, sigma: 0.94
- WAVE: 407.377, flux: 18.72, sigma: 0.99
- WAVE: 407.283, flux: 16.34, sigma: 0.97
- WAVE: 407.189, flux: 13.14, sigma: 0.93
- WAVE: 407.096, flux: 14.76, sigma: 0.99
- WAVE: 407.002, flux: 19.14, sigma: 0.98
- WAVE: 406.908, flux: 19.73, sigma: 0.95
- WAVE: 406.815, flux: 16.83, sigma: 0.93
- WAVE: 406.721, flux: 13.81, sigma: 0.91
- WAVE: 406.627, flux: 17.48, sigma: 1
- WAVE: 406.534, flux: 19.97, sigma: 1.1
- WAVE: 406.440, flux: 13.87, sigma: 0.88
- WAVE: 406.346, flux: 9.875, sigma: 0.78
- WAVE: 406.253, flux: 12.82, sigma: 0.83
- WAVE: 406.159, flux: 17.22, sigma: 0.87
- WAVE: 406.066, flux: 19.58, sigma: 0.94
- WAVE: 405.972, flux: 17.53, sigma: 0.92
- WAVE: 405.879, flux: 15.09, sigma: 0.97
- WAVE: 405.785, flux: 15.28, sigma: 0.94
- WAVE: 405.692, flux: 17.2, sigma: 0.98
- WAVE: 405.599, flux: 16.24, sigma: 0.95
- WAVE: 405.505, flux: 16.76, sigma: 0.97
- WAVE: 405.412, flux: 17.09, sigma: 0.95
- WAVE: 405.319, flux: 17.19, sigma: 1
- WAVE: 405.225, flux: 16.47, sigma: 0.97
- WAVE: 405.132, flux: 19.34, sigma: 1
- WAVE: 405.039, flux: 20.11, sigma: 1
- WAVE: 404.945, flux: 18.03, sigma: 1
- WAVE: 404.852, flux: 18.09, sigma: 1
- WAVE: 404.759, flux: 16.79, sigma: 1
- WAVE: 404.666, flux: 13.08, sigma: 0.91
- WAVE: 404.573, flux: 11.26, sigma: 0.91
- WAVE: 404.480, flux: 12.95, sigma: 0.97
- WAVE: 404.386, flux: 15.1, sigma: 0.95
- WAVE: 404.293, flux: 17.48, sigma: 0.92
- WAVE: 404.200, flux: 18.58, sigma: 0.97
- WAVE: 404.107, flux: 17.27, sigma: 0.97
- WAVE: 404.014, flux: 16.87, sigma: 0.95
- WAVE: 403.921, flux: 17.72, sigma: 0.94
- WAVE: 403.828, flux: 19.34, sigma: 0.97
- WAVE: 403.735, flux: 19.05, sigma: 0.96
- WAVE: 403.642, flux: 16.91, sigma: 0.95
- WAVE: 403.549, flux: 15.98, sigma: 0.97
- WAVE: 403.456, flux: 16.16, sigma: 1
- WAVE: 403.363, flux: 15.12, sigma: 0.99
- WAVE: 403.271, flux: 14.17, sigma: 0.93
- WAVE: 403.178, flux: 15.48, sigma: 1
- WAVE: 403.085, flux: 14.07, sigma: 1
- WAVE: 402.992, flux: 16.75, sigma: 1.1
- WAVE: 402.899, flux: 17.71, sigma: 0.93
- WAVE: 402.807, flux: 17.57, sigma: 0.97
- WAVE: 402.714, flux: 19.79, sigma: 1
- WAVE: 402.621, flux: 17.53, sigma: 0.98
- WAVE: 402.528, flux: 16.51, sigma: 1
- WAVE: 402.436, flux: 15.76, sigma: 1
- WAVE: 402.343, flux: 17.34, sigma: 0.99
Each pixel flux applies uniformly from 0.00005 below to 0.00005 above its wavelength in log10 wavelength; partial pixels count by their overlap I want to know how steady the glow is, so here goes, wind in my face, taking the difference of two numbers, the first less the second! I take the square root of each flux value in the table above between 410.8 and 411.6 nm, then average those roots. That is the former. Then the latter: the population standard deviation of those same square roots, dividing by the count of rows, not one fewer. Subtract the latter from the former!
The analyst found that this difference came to 4.06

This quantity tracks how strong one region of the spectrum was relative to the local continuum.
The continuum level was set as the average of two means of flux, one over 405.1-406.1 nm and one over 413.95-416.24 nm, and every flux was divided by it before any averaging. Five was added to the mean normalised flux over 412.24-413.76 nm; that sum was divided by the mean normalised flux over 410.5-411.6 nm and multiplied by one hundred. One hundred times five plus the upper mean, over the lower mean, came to 582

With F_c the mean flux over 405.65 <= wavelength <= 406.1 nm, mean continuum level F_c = 16.9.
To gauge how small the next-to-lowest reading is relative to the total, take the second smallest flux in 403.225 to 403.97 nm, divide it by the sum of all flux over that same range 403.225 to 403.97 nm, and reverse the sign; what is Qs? -0.112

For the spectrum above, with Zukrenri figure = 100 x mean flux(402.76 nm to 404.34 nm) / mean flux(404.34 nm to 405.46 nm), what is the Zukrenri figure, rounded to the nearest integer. 103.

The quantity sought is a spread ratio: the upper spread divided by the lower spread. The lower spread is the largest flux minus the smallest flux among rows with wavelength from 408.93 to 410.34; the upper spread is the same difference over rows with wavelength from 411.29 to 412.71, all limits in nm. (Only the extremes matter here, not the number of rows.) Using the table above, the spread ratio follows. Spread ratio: 0.46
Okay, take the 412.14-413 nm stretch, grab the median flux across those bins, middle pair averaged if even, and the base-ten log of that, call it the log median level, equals 1.26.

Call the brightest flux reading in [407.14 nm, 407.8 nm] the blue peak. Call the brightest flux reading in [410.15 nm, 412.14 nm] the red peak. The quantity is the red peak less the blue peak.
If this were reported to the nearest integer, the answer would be 3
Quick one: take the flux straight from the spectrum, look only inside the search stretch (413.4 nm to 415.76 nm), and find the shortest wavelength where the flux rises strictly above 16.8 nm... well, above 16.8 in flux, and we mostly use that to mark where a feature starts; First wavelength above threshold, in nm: 413.520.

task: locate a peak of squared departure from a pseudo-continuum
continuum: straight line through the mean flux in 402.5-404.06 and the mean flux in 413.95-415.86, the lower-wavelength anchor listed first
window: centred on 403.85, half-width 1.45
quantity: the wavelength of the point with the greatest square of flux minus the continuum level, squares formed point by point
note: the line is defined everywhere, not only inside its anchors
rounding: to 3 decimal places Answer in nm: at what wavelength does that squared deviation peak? 404.573 nm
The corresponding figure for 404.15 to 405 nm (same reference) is 404.573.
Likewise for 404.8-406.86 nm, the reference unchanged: 406.346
